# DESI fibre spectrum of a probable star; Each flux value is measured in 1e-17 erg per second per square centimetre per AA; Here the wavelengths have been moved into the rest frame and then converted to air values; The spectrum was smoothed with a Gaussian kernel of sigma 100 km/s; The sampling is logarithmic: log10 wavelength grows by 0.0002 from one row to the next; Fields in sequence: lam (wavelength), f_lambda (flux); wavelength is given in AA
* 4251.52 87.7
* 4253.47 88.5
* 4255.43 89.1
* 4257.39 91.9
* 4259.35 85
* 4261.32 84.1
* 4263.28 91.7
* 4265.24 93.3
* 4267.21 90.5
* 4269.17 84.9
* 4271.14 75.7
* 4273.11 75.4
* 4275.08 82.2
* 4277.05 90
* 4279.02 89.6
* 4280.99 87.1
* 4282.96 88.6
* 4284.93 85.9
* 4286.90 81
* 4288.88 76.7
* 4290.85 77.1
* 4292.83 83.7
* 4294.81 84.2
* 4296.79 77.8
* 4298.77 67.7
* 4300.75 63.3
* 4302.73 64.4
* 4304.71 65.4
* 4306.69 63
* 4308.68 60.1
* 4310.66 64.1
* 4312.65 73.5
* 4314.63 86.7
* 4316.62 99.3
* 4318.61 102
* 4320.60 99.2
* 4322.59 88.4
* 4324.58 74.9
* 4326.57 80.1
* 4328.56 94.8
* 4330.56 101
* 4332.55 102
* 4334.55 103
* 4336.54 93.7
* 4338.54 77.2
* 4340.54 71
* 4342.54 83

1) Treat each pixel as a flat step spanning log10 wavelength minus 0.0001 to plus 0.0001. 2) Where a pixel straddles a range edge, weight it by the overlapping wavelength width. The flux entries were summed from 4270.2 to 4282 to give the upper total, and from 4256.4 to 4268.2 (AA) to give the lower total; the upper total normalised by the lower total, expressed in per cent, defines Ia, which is 93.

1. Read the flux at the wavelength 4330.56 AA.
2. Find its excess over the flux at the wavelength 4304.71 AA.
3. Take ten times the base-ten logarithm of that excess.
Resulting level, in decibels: 16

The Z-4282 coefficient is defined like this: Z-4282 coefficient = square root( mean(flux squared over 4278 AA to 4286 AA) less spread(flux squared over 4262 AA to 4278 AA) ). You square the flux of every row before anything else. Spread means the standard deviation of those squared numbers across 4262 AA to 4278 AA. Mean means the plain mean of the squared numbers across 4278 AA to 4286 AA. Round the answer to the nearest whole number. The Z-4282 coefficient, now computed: 81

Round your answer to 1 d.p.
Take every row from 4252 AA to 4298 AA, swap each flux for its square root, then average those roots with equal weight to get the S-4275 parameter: 9.2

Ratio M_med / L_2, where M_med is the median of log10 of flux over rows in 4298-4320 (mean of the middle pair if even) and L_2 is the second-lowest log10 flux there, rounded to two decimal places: 1.01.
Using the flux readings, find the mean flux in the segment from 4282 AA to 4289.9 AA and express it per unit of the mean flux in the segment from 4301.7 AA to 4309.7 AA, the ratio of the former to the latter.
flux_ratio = 1.31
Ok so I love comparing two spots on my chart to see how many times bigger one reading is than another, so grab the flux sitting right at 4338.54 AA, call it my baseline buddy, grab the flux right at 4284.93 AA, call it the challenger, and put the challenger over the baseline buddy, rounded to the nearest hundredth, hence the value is 1.11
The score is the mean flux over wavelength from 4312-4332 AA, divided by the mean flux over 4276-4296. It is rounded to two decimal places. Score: 1.07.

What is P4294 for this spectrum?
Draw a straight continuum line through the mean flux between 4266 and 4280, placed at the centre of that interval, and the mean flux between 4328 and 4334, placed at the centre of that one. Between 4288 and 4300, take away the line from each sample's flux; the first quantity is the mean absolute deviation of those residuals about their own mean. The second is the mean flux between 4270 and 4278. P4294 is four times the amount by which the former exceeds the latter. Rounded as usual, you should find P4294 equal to -307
